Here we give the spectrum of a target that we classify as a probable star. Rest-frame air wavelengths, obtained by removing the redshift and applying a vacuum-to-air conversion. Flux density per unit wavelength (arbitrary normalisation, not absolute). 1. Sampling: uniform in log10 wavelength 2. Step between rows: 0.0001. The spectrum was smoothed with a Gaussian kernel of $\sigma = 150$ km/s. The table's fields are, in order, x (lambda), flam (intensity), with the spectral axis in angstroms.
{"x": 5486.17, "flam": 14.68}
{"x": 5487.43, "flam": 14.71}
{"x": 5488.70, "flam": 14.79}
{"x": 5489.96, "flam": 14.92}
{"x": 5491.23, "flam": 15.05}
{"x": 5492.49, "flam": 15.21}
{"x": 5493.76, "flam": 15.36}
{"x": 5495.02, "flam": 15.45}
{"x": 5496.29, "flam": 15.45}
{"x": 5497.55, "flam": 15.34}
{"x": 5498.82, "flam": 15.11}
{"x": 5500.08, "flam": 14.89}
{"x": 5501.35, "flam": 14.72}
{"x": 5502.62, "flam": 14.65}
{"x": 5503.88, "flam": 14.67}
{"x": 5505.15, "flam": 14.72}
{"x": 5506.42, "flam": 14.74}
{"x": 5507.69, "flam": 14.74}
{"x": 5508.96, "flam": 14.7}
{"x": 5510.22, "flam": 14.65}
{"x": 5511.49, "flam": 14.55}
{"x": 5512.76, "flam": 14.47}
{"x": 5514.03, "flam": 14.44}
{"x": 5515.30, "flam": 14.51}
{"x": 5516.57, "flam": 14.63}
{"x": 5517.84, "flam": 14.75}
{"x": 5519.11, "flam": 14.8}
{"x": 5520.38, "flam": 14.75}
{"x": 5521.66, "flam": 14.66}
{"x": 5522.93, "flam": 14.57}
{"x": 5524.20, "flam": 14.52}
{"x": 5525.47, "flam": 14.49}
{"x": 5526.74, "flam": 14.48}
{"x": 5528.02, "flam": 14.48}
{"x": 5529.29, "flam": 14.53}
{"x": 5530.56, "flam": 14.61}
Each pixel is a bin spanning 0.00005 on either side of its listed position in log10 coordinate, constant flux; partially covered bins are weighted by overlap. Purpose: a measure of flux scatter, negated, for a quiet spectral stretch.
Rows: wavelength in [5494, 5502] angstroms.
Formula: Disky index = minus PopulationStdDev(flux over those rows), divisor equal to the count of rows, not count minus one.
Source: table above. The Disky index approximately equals -0.28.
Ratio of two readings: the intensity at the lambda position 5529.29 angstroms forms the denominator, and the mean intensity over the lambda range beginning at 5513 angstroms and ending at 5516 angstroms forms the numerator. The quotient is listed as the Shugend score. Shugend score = 1.00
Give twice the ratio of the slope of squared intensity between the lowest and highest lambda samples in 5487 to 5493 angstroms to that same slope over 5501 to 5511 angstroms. -26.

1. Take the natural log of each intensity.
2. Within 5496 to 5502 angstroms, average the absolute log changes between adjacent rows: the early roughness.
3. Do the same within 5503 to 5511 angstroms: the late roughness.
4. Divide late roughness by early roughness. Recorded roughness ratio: 0.18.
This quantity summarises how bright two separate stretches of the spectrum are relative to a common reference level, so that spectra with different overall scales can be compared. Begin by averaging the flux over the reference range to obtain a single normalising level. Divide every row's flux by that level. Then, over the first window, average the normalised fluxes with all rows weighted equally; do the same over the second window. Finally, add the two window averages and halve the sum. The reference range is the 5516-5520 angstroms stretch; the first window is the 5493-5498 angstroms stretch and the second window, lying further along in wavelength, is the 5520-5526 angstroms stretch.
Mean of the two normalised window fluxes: 1.02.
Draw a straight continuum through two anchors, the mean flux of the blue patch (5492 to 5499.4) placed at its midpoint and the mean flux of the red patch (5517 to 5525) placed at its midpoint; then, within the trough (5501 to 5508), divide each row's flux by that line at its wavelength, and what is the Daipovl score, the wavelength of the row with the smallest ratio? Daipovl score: 5502.62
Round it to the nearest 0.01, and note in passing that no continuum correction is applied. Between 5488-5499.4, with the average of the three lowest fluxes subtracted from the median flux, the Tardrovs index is 0.29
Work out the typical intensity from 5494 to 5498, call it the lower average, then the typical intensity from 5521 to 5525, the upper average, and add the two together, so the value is 30.00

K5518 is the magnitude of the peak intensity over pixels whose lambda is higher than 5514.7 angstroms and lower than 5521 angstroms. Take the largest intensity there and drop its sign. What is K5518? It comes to 14.8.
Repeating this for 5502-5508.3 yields 14.7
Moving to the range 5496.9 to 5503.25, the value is 15.3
